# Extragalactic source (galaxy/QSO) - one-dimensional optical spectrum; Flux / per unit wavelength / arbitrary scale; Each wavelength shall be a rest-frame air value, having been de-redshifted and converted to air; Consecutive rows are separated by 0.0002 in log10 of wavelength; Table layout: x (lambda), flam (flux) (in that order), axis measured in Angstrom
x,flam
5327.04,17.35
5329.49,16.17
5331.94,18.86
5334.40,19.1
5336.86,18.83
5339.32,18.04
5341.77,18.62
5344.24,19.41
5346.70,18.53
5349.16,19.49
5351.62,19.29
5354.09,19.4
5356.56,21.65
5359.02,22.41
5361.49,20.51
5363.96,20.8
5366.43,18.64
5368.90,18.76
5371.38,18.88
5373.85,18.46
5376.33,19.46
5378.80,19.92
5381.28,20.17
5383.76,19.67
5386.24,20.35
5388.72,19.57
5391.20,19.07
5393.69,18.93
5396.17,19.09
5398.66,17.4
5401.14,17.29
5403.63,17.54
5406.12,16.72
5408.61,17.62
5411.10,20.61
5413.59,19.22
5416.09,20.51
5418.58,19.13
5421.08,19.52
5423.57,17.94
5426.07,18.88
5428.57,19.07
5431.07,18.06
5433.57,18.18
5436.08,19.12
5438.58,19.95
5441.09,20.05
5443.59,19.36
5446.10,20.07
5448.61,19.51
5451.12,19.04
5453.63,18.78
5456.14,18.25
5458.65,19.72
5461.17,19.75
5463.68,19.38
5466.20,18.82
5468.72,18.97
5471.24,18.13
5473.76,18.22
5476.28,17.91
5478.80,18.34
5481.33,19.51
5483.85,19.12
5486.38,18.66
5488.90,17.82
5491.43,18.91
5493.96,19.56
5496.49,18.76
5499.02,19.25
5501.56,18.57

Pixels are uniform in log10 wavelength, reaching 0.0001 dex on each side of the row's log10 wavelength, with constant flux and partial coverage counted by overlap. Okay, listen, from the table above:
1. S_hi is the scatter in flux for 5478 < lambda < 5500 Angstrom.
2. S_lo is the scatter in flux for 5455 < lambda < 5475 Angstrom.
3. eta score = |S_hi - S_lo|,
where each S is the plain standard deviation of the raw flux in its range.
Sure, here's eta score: 0.1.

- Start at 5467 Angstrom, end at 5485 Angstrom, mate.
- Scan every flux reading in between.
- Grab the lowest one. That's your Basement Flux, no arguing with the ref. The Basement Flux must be 17.91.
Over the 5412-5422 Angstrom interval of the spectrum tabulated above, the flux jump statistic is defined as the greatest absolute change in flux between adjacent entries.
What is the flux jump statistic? 1.4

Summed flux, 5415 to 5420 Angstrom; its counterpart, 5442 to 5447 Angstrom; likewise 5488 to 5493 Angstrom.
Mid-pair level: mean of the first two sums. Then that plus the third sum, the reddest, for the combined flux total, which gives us 76.3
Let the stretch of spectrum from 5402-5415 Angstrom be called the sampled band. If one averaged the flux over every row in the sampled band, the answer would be 18.3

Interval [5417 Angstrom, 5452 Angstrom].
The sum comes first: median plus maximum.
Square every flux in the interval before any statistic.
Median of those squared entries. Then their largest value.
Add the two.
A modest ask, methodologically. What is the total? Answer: 769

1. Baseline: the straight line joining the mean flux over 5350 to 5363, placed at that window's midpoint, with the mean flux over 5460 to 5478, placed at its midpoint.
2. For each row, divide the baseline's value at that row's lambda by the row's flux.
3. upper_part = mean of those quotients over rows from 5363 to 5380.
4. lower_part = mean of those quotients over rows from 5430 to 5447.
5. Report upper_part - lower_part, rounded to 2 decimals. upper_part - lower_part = 0.06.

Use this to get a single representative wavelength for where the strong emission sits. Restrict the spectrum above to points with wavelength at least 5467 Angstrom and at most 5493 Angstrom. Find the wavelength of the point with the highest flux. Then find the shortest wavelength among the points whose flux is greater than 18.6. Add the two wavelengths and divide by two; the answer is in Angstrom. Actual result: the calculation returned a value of 5475.0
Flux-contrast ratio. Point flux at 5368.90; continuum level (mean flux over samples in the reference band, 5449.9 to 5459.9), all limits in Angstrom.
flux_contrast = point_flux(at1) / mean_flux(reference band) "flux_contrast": 0.990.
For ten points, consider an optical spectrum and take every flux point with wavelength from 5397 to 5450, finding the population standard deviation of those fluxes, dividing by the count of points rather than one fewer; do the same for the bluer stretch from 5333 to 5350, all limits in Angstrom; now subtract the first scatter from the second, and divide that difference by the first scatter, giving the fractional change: -0.6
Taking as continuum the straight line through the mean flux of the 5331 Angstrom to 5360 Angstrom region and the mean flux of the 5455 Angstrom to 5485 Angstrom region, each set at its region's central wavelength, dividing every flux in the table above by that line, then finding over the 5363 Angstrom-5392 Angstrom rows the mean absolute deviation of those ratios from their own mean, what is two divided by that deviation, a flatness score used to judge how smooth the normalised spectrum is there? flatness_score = 63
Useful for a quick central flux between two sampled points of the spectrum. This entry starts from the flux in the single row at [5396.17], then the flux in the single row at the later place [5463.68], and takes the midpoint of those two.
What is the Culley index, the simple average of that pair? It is 19.2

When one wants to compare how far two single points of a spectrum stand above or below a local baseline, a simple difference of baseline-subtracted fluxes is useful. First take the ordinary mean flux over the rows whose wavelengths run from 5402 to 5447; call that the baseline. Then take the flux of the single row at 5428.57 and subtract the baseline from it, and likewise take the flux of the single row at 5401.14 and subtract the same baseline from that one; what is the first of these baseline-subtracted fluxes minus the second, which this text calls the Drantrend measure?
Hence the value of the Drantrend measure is 1.8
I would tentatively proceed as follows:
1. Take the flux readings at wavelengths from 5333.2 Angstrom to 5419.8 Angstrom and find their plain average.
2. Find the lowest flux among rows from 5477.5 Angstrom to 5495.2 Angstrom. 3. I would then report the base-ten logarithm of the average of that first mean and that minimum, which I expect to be 1.27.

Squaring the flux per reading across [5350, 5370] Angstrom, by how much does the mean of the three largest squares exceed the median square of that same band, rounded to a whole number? 69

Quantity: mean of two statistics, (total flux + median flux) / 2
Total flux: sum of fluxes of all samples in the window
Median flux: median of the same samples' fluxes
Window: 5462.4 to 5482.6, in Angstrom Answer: 84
